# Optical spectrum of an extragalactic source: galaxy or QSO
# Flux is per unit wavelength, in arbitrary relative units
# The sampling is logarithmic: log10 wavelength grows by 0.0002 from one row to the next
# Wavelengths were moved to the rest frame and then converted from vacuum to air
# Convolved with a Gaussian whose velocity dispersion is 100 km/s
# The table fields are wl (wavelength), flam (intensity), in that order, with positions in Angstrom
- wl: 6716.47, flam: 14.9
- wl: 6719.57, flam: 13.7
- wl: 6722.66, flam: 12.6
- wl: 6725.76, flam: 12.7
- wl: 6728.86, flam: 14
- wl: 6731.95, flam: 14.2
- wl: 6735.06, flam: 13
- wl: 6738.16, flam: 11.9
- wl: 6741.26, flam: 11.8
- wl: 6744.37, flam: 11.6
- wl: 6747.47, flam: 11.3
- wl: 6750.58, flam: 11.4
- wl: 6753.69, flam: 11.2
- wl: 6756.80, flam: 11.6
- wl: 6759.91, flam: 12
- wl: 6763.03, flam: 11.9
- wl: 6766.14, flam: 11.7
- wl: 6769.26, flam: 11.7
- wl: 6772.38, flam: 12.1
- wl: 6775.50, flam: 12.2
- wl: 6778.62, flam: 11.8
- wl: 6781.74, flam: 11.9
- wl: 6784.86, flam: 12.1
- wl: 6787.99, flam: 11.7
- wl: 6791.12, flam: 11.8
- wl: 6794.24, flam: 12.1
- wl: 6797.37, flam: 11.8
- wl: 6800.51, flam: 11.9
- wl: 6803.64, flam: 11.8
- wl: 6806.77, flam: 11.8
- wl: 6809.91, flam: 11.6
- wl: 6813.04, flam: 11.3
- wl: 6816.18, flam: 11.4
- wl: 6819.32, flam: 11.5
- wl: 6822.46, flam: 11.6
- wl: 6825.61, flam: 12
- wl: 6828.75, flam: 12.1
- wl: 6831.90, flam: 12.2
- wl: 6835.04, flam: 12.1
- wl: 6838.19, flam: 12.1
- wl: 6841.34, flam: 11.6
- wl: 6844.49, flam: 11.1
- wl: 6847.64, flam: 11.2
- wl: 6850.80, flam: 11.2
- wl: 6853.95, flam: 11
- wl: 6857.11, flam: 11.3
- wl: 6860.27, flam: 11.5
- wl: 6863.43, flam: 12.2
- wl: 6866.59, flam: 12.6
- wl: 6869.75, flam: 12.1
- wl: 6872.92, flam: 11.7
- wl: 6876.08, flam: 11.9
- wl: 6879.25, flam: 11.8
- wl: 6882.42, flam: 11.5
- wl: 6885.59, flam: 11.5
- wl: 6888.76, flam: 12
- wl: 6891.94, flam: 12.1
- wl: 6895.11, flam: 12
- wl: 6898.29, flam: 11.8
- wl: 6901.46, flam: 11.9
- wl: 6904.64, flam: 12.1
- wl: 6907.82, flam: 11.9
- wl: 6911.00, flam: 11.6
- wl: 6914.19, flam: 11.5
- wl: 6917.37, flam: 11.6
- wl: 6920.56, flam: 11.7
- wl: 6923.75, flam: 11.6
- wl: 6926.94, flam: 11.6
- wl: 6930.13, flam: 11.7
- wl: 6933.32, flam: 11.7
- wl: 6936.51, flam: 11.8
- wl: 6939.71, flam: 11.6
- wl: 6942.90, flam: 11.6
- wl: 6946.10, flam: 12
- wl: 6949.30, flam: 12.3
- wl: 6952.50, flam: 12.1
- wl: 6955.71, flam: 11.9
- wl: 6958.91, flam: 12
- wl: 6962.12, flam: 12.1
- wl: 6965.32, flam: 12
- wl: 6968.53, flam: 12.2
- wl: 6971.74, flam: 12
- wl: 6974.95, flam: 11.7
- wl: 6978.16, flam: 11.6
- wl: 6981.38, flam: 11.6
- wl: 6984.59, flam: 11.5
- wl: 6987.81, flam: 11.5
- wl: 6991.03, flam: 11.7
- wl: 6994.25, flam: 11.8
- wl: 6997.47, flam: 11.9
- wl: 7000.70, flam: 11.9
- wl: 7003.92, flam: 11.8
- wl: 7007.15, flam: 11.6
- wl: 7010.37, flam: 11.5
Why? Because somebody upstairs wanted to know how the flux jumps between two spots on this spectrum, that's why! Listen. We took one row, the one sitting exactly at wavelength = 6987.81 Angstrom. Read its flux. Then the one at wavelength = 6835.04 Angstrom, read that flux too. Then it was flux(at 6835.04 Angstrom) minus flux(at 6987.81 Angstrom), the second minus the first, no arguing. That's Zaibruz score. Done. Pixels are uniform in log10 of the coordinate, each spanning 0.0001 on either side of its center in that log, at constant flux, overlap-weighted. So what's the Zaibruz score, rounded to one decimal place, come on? 0.6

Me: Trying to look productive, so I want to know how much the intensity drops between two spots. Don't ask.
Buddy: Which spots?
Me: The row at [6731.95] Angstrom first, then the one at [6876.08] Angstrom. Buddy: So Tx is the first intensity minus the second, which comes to 2.3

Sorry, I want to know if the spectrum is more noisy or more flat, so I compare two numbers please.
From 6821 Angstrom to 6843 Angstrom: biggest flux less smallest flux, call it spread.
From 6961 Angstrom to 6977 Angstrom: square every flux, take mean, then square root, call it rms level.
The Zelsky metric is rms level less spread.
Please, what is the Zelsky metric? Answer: 11.4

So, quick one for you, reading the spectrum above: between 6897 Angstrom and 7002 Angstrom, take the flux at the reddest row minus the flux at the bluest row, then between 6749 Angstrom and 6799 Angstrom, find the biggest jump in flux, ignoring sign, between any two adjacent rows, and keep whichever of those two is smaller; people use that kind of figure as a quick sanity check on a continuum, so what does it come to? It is 0.10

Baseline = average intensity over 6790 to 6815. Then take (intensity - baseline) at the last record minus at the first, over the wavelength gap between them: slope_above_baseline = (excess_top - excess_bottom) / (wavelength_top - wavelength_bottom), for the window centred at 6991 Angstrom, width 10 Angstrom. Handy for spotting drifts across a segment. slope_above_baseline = 0.047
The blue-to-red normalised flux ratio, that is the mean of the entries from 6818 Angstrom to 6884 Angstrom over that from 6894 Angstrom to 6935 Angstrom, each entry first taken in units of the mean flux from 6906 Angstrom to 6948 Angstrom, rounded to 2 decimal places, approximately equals 1.00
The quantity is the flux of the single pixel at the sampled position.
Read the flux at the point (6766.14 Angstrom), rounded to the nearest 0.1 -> 11.7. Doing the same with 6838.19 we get 12.1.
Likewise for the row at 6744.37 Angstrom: 11.6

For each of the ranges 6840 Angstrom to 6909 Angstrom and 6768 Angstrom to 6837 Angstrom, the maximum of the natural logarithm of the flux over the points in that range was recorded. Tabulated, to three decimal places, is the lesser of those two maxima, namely 2.501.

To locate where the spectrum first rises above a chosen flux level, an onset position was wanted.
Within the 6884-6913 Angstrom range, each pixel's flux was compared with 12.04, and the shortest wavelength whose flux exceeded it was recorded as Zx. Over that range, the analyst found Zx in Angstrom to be 6891.94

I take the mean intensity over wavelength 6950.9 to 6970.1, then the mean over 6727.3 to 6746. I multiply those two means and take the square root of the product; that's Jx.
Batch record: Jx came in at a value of 12.4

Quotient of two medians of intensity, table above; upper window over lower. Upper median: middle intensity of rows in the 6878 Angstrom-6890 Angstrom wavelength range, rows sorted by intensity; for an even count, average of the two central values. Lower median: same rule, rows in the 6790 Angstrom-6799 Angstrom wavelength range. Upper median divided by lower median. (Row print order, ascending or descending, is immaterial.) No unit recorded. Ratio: 0.99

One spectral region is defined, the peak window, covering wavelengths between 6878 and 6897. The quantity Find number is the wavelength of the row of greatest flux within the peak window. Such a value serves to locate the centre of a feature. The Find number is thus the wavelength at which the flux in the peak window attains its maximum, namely 6891.94 Angstrom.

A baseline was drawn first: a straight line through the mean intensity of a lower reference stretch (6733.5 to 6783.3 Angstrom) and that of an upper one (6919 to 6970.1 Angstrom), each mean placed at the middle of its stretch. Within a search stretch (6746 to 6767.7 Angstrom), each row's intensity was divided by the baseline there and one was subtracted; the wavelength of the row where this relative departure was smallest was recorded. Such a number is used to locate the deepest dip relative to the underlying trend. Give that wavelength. 6753.69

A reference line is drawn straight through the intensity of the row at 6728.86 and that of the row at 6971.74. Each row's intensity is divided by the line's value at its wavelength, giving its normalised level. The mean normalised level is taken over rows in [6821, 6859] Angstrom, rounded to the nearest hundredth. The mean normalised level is 0.89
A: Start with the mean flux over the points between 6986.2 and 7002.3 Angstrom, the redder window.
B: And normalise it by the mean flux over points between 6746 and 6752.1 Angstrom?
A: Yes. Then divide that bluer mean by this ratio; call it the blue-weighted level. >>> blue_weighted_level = 11.0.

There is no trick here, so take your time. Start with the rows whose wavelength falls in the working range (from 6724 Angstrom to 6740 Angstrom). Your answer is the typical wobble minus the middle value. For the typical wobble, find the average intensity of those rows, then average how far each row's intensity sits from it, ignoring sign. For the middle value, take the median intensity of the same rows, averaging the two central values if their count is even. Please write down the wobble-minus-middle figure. -12.2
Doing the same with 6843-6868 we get -10.8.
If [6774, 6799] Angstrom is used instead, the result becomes -11.7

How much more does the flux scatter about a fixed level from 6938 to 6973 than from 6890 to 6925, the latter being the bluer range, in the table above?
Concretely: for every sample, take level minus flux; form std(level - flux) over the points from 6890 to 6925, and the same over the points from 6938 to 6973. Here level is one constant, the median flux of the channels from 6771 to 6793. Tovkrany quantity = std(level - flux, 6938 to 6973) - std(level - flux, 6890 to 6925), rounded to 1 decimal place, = 0.0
